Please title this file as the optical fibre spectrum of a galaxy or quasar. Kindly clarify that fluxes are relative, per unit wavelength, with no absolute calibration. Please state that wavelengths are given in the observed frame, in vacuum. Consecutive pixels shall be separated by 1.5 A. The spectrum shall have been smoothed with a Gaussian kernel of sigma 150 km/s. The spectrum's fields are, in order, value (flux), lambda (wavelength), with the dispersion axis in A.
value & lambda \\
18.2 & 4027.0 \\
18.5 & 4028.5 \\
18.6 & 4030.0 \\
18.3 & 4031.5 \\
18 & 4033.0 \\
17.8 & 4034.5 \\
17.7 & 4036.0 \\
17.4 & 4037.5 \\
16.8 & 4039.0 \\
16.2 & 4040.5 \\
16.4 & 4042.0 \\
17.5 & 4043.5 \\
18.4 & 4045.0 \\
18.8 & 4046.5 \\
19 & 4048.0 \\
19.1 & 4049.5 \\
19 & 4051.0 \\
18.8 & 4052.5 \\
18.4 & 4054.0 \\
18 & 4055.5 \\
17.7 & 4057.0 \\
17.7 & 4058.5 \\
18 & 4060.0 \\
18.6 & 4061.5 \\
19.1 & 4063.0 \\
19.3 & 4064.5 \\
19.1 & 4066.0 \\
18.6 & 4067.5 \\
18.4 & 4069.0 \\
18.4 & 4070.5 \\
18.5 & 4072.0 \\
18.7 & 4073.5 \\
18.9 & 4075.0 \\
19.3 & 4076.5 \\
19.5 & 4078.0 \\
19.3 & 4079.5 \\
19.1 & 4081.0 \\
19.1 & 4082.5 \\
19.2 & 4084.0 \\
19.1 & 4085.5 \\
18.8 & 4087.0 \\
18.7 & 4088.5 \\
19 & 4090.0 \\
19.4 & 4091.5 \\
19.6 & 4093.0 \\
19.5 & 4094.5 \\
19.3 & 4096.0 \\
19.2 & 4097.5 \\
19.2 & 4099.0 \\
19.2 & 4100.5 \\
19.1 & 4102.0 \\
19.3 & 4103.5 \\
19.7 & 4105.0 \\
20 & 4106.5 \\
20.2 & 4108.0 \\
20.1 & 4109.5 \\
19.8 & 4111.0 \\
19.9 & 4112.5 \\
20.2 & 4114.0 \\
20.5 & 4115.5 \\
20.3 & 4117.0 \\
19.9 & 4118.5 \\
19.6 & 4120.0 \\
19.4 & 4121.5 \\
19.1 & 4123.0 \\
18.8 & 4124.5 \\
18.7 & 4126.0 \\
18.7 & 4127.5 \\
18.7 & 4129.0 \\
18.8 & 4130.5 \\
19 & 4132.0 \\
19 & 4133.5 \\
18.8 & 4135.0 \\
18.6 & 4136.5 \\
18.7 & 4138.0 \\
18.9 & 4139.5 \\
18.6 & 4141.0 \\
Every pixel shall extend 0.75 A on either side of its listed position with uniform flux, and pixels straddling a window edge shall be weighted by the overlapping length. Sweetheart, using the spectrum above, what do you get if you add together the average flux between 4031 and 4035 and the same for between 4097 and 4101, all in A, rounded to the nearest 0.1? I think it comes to 37.2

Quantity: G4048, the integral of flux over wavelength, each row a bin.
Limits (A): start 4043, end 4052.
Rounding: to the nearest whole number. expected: 168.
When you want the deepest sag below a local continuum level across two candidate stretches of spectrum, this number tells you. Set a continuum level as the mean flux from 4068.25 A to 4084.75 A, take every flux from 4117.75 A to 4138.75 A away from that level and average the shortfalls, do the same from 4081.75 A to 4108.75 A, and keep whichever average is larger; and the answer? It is 0.0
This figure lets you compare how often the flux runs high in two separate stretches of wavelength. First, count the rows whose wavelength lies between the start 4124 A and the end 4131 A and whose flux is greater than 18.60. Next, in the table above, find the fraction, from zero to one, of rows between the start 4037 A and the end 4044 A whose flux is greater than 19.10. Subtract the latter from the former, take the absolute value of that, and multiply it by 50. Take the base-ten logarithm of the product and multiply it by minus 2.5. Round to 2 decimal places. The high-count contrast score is -5.99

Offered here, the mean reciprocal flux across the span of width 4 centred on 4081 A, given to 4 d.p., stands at 0.0522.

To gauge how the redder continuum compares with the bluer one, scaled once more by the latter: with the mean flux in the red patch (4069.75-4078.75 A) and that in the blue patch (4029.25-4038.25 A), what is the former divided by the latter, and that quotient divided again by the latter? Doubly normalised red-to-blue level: 0.058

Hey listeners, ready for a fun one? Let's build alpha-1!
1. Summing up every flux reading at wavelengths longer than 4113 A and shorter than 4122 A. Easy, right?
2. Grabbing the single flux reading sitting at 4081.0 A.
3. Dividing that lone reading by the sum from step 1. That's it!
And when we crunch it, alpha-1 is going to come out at 0.159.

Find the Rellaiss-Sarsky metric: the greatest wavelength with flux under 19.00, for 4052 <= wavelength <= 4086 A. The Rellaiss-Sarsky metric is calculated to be 4075.0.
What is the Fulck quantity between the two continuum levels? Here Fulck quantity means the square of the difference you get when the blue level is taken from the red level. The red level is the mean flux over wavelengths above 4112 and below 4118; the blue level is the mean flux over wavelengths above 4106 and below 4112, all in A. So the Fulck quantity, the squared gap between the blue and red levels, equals 0.04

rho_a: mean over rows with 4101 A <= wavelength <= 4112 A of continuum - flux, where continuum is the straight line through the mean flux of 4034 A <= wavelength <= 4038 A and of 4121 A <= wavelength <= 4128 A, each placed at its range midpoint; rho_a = -1.1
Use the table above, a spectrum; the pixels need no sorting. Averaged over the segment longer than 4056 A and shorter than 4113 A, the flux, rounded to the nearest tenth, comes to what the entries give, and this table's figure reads 19.1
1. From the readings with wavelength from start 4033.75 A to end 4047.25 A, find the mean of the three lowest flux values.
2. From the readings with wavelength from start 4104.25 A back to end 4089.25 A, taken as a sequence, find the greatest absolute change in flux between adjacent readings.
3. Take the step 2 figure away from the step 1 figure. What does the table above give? 16.1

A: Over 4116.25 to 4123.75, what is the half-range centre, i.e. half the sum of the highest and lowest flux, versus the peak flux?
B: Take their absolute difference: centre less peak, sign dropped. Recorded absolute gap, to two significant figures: 0.60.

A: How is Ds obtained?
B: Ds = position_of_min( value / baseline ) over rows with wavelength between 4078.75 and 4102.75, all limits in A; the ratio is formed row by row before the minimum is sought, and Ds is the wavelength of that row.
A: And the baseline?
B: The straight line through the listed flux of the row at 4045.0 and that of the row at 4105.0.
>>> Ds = 4088.5 A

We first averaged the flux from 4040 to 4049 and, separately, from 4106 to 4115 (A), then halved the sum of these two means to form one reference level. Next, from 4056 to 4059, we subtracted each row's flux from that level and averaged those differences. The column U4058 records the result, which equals 1.2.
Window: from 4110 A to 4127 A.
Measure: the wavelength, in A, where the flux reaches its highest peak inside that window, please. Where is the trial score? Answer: 4115.5 A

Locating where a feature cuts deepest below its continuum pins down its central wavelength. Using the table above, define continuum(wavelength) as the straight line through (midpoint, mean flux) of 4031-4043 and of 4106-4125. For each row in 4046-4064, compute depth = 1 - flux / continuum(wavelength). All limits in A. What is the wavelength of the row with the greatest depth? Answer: 4058.5 A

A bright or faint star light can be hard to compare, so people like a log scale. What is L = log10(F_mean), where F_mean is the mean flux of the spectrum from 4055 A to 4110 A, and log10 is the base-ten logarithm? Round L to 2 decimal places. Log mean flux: 1.28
